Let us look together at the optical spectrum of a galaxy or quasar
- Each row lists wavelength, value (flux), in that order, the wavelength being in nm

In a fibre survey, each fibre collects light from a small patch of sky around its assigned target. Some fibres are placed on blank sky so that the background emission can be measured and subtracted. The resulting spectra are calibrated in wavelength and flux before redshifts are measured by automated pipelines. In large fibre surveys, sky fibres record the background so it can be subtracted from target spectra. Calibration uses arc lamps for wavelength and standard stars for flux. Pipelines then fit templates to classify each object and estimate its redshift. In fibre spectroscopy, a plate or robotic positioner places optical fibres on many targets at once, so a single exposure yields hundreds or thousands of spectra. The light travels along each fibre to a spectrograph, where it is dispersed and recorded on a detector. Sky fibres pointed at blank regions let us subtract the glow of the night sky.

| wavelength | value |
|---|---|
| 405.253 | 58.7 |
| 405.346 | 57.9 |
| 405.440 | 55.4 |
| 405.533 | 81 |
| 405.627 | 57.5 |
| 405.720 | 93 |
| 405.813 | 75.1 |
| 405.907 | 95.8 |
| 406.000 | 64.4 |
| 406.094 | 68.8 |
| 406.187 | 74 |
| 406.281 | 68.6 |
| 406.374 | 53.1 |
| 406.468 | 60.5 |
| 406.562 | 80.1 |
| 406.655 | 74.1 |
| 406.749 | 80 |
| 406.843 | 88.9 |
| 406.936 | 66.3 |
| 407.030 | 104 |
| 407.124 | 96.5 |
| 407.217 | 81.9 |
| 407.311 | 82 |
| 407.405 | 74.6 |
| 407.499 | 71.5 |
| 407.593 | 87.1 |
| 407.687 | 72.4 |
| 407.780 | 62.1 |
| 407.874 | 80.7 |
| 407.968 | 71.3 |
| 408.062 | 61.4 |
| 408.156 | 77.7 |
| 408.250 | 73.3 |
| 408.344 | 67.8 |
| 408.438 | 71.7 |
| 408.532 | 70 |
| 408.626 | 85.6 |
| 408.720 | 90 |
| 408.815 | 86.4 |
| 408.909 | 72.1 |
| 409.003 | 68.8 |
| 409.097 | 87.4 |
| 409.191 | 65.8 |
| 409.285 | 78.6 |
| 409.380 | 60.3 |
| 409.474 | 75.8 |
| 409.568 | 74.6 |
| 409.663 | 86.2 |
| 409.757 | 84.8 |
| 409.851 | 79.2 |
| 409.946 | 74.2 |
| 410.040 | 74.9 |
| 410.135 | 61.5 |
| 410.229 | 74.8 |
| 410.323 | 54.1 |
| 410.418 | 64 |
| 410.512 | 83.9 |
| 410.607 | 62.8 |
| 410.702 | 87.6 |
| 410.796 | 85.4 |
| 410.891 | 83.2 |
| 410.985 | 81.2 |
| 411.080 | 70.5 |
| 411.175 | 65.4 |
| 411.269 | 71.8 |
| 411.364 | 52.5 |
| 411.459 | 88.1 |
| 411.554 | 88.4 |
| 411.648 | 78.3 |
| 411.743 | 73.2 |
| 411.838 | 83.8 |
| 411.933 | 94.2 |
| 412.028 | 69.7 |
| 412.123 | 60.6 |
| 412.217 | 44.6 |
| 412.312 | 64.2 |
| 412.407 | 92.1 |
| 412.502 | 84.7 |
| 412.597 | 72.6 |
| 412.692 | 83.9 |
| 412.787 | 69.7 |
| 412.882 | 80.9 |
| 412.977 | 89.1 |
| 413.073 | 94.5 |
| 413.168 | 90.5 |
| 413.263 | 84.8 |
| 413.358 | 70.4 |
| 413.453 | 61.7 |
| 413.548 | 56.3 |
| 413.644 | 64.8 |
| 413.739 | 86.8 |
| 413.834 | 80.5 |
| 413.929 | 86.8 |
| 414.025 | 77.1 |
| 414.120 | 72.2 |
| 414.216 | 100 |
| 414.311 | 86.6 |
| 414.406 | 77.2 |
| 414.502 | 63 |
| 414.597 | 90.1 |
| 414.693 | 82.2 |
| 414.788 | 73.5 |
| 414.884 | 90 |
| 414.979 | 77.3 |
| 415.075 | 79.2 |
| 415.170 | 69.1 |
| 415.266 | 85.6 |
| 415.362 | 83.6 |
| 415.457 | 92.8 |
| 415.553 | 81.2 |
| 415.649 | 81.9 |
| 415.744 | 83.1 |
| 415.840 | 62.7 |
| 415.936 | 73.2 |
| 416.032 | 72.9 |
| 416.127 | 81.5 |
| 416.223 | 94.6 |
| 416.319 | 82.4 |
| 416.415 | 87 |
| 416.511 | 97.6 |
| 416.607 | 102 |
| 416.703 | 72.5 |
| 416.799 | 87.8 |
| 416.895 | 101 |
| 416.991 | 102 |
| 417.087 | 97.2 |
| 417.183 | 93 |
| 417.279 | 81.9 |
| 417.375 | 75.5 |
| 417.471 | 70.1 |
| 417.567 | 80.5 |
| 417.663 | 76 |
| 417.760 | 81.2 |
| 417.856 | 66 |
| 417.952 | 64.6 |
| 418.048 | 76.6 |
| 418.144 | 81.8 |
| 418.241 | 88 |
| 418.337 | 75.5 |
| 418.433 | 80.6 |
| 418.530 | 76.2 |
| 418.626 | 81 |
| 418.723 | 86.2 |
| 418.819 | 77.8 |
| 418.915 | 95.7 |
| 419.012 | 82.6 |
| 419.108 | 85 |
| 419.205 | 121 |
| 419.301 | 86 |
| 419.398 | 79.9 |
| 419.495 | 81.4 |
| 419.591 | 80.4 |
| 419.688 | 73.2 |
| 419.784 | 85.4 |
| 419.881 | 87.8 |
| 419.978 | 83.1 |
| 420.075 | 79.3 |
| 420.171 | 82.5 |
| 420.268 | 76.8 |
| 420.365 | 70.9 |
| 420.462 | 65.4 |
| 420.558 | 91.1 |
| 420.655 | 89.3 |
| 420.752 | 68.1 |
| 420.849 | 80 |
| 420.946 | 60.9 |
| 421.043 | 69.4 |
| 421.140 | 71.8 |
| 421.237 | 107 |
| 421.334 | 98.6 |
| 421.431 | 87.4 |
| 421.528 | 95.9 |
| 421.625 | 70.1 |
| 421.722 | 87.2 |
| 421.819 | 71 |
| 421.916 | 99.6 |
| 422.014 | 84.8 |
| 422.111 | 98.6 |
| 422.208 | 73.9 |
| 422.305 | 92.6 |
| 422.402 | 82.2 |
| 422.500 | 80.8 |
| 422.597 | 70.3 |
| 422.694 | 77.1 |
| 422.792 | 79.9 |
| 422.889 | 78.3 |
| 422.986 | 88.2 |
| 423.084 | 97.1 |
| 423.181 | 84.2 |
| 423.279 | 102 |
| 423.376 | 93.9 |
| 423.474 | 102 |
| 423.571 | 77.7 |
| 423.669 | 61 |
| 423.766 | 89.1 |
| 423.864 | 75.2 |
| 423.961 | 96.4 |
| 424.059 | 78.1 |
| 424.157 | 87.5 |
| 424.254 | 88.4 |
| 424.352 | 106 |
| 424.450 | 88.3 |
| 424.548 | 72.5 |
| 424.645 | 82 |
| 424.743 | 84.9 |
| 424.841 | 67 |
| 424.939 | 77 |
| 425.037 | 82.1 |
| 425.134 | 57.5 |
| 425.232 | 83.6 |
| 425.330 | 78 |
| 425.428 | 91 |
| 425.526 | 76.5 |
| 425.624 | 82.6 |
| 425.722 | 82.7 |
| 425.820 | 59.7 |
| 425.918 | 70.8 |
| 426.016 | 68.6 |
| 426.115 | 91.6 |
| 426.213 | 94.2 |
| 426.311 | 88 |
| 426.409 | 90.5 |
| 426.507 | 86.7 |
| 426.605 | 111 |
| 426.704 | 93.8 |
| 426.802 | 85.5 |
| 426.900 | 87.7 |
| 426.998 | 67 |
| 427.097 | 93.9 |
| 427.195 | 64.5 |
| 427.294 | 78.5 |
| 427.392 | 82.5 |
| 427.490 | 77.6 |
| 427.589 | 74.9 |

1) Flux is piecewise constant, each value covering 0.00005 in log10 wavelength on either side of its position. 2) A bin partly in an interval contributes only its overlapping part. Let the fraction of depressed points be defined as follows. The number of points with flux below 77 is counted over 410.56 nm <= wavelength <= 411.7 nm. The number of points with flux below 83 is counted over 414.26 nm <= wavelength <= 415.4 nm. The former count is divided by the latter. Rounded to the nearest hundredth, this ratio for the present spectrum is 0.71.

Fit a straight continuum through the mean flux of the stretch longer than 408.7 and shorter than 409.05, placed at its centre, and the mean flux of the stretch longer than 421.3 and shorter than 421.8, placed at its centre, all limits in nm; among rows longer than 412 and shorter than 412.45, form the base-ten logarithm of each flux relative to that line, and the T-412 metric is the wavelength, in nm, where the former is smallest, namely 412.217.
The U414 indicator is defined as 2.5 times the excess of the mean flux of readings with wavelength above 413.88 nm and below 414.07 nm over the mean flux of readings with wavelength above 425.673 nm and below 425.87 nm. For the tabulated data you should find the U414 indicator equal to 27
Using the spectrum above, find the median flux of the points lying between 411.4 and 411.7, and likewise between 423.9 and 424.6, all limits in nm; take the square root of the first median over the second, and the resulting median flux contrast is 1.00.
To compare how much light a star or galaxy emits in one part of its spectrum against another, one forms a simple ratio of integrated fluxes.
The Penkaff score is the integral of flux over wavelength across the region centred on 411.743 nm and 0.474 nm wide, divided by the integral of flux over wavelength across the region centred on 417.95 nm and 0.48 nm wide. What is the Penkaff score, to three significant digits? 1.11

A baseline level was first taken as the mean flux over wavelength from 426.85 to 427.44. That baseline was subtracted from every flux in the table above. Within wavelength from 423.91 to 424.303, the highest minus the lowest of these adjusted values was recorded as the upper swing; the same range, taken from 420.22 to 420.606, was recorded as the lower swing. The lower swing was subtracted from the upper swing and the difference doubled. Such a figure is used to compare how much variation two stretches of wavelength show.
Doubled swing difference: -15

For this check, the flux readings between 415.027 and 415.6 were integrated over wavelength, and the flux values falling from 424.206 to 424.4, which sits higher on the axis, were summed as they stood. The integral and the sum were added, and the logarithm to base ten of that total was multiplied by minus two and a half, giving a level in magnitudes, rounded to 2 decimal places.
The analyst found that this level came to -5.96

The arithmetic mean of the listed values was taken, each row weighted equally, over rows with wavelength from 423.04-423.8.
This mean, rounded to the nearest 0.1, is 88.4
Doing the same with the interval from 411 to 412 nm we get 76.6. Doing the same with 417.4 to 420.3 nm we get 81.4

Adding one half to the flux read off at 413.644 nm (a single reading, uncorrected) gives 65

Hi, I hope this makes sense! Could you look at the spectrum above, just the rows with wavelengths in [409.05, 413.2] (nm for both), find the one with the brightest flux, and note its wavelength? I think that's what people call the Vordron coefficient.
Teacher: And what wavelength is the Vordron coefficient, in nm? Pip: 413.073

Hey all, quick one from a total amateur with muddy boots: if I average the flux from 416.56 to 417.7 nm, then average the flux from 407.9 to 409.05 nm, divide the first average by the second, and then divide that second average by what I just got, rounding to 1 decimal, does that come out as 64.4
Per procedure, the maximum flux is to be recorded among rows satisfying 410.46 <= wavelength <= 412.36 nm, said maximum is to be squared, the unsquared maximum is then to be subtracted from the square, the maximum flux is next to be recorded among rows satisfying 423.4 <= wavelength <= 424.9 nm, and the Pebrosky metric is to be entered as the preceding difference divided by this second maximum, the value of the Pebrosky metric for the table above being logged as 83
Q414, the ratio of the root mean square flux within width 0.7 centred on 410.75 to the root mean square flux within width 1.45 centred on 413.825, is 1.00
